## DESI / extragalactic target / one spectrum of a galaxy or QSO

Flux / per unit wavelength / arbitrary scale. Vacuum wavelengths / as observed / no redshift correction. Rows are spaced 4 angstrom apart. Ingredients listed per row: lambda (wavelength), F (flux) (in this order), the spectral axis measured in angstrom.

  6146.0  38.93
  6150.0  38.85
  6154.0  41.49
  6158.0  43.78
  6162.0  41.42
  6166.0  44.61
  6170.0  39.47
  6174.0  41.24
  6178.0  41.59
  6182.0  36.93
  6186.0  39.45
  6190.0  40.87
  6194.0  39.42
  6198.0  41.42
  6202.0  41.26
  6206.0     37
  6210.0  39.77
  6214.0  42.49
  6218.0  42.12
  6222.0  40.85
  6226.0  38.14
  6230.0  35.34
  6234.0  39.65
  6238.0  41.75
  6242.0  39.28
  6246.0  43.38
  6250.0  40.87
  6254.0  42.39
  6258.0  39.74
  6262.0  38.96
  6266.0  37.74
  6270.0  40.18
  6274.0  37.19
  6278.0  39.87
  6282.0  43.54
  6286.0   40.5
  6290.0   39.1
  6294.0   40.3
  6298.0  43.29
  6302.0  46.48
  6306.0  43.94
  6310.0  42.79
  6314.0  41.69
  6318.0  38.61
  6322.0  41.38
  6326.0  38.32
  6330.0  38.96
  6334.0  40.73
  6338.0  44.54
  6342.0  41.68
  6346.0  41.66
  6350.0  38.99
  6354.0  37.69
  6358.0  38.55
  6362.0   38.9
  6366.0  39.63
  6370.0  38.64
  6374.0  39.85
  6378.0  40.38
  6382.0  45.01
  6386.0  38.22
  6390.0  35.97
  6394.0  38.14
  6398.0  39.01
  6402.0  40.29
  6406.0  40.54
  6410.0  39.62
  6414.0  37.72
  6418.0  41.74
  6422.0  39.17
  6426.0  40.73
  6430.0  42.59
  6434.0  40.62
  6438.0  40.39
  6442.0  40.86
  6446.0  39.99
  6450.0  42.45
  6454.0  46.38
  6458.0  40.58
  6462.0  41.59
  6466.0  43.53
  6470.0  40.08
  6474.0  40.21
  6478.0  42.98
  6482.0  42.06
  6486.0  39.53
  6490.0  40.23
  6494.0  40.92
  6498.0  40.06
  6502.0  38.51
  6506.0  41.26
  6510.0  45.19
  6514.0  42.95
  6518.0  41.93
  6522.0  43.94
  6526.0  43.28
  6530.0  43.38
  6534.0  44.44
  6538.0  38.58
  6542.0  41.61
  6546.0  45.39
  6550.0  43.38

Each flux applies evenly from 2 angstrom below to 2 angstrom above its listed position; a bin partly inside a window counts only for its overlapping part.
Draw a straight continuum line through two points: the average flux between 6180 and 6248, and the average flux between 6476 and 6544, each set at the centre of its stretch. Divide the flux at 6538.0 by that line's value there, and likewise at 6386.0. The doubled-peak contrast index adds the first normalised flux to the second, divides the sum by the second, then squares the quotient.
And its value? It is 3.95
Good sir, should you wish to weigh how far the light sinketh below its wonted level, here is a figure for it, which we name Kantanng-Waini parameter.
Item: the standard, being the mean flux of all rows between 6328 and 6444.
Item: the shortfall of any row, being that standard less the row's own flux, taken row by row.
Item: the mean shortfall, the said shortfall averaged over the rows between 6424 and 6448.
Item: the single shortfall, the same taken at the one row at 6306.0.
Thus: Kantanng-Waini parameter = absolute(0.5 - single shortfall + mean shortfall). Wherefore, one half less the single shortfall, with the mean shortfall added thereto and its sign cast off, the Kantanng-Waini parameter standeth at 3.6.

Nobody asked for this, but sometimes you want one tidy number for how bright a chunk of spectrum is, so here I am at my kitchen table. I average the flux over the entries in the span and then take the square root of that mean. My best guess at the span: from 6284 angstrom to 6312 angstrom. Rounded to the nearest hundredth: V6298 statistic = 6.51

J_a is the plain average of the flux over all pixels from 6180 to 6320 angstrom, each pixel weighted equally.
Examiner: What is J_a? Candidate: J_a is 40.5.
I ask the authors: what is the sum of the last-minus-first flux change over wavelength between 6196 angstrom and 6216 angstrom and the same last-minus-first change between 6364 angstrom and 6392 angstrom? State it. -3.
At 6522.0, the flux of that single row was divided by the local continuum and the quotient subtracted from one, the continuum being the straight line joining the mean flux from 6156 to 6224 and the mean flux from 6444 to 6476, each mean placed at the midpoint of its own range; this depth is -0.044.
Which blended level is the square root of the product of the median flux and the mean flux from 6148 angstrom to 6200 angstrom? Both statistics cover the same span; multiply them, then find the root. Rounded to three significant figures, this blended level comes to 41.0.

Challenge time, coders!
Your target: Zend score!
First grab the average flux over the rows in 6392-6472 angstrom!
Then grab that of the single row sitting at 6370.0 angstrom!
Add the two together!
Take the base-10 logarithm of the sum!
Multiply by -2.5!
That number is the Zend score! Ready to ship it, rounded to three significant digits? -4.75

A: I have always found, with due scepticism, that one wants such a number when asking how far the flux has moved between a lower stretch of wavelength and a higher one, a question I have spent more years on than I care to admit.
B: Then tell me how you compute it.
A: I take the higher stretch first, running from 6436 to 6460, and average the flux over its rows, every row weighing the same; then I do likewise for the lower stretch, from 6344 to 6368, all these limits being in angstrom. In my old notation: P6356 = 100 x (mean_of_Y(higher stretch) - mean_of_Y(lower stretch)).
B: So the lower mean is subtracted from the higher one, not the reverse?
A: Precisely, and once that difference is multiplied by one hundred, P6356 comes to 254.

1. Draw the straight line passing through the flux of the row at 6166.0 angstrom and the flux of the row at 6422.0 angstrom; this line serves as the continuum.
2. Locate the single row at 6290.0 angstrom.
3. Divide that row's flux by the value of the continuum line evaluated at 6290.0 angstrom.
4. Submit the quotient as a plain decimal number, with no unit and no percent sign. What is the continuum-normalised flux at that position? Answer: 0.93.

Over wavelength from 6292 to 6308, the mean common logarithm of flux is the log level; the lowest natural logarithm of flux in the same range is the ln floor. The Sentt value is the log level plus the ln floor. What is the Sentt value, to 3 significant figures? 5.33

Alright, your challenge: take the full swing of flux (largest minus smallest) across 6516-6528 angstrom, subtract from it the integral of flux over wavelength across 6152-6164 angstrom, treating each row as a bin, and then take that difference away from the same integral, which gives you 1012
